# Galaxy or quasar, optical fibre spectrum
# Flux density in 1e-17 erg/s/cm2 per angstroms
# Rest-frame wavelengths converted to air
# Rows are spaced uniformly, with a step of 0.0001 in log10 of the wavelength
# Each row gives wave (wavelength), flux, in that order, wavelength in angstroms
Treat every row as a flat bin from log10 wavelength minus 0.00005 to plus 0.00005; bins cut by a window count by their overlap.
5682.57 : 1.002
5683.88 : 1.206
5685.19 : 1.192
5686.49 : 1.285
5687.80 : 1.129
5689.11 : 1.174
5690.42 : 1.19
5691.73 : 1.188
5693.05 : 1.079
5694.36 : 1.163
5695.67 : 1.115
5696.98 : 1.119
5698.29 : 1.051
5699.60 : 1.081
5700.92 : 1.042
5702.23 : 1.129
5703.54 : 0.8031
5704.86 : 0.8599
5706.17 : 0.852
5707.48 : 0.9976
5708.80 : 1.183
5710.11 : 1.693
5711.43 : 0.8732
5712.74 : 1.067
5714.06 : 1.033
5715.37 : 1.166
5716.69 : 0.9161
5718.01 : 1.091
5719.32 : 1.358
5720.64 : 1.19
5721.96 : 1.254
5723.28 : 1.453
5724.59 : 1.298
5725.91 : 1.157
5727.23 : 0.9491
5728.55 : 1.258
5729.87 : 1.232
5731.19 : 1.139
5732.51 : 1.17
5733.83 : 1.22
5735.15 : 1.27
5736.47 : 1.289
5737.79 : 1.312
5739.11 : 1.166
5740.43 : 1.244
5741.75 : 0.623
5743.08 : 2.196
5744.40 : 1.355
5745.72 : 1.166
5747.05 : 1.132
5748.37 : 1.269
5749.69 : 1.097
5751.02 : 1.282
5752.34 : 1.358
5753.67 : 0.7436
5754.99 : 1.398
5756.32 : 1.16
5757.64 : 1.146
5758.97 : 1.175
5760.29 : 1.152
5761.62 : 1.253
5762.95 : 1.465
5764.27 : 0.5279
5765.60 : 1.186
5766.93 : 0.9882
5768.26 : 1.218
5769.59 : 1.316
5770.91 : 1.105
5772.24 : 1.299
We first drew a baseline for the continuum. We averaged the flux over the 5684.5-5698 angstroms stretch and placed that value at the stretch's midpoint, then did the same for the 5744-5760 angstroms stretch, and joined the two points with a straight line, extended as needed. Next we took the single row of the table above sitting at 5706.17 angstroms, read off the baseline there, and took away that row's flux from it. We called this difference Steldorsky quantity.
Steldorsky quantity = 0.32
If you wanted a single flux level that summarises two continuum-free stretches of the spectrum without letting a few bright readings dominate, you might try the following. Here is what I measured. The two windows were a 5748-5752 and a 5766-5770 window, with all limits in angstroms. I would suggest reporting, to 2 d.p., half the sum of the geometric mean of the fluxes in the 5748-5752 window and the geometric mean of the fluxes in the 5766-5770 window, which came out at 1.19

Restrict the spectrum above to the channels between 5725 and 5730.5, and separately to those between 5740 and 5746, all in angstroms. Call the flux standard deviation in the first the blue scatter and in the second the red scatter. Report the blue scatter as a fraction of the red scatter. 0.2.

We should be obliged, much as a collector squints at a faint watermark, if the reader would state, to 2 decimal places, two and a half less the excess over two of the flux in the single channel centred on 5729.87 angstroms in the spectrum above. 3.27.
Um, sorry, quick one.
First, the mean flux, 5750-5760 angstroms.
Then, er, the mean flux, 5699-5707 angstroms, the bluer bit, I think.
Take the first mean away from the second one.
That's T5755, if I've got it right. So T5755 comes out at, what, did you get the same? -0.2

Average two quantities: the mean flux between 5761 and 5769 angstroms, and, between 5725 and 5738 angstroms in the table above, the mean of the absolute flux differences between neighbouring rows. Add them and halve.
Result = 0.60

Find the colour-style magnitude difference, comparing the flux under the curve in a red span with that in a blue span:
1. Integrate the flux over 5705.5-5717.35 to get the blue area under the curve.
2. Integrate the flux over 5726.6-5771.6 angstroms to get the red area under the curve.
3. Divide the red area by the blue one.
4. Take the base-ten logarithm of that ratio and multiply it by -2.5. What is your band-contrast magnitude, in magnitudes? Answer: -1.6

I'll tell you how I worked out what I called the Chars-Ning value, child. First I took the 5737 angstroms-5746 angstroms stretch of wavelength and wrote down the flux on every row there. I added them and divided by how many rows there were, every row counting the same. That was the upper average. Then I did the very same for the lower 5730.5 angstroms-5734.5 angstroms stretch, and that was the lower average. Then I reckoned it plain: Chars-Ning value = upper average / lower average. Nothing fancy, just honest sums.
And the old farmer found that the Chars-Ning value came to 1.10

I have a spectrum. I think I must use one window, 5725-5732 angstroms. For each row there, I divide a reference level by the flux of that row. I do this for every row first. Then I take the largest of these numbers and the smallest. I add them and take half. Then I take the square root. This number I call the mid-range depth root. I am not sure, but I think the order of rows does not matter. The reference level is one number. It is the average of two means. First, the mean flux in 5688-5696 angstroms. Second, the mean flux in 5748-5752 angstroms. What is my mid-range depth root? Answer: 1.05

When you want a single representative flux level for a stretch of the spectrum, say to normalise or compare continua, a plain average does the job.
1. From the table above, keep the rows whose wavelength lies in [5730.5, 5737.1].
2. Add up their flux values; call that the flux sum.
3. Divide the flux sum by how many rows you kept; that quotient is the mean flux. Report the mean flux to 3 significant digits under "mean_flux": 1.22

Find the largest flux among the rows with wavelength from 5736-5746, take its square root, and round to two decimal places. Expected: 1.48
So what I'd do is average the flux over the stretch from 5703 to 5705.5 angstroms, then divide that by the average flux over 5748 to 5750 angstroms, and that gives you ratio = 0.70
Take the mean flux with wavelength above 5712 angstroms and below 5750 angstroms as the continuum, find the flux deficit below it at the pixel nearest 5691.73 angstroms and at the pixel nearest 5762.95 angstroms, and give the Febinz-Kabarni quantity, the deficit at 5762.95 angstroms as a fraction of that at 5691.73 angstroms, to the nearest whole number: -12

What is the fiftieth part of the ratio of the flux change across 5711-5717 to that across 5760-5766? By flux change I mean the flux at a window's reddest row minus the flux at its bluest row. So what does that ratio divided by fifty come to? 0.025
